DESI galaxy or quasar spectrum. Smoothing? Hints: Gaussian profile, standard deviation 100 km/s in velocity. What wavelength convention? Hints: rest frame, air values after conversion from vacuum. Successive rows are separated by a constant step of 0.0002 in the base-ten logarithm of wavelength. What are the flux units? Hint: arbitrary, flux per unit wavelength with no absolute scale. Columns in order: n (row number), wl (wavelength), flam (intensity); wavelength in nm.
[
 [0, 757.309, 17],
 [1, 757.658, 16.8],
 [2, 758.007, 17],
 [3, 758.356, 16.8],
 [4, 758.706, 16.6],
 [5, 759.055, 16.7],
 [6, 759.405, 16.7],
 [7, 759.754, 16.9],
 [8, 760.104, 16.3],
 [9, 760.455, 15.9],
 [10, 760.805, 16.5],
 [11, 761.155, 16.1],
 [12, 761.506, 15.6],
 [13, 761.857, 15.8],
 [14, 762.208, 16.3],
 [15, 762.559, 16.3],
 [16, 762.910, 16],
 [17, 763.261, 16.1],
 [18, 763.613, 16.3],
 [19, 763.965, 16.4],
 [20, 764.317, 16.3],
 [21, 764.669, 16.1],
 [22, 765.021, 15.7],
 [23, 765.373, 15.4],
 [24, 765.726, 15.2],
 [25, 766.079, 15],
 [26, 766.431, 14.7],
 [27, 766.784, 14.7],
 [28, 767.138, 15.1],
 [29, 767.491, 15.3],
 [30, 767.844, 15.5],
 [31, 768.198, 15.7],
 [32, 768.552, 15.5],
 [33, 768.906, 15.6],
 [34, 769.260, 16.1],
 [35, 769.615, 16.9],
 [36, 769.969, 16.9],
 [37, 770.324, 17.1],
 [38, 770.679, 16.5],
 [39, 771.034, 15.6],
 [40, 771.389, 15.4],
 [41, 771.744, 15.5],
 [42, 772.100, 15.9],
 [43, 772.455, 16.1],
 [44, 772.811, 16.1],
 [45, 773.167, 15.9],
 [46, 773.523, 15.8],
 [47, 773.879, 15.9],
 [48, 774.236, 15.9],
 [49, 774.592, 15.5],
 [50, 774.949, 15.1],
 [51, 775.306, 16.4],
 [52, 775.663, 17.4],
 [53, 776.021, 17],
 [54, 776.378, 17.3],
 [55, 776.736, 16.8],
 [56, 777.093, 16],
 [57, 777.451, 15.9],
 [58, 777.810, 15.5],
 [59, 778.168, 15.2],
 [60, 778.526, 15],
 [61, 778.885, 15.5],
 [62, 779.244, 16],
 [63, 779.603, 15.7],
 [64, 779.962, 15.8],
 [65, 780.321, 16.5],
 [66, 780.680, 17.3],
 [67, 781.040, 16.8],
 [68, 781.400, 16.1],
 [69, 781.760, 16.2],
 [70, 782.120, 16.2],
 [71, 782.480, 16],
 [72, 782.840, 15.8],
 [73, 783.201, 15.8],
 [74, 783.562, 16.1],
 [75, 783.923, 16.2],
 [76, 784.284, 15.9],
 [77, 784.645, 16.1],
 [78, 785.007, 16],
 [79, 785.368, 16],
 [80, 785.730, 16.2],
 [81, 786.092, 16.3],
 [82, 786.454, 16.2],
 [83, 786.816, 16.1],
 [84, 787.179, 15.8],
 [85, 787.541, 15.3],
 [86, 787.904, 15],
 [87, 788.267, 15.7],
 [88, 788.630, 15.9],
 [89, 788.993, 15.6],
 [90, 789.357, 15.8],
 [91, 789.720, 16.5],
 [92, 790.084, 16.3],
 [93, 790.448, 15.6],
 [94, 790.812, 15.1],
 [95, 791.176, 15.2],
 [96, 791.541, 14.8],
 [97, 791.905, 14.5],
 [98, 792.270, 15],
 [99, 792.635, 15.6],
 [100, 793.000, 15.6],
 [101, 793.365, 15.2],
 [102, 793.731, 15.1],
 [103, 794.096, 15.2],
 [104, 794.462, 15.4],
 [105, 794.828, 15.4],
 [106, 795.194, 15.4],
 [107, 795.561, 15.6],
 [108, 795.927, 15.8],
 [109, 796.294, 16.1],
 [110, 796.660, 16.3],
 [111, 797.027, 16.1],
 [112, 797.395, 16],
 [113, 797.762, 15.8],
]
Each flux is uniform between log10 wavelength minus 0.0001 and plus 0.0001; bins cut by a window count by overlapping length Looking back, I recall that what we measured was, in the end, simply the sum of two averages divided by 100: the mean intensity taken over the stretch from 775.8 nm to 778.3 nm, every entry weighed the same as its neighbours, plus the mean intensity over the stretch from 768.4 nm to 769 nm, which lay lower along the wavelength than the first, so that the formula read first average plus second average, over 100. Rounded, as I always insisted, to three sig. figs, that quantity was 0.318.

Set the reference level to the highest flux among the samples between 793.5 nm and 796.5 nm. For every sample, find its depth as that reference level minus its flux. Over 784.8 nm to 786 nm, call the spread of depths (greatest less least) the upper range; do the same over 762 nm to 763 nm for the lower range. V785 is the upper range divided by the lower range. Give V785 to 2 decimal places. 0.67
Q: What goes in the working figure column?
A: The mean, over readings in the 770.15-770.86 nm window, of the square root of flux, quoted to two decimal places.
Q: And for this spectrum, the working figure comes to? 4.10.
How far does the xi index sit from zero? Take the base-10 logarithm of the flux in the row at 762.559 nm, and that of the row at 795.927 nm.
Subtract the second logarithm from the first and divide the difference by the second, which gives 0.011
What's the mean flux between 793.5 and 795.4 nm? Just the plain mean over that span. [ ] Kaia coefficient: 15.3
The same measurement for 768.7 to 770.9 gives 16.5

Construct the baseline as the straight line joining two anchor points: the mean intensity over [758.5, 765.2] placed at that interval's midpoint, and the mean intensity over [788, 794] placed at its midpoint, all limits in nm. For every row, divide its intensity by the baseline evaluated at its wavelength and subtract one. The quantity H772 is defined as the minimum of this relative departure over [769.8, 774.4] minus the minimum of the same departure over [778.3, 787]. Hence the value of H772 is 0.01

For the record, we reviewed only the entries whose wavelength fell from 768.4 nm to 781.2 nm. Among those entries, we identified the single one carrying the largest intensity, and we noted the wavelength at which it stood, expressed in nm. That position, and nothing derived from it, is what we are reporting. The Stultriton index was 775.663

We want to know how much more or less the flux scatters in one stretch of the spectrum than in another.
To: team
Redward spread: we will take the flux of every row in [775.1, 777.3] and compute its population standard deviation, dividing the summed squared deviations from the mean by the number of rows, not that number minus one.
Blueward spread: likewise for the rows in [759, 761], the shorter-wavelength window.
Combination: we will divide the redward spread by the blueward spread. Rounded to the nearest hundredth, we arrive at 1.50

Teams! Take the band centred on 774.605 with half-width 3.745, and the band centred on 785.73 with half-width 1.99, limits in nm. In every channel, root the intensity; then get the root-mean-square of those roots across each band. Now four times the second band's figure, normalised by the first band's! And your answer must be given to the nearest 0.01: 4.00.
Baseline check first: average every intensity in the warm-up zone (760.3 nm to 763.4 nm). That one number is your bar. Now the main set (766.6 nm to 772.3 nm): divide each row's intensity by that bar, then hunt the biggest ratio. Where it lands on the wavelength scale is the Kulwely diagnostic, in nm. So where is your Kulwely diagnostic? 770.324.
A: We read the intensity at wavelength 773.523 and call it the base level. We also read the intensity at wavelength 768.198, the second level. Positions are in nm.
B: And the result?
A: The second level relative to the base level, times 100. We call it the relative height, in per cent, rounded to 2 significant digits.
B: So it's 99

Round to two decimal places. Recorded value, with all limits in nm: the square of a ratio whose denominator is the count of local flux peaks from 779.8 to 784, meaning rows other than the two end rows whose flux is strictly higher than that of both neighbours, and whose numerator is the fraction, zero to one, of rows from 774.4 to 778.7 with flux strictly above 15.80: 0.34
